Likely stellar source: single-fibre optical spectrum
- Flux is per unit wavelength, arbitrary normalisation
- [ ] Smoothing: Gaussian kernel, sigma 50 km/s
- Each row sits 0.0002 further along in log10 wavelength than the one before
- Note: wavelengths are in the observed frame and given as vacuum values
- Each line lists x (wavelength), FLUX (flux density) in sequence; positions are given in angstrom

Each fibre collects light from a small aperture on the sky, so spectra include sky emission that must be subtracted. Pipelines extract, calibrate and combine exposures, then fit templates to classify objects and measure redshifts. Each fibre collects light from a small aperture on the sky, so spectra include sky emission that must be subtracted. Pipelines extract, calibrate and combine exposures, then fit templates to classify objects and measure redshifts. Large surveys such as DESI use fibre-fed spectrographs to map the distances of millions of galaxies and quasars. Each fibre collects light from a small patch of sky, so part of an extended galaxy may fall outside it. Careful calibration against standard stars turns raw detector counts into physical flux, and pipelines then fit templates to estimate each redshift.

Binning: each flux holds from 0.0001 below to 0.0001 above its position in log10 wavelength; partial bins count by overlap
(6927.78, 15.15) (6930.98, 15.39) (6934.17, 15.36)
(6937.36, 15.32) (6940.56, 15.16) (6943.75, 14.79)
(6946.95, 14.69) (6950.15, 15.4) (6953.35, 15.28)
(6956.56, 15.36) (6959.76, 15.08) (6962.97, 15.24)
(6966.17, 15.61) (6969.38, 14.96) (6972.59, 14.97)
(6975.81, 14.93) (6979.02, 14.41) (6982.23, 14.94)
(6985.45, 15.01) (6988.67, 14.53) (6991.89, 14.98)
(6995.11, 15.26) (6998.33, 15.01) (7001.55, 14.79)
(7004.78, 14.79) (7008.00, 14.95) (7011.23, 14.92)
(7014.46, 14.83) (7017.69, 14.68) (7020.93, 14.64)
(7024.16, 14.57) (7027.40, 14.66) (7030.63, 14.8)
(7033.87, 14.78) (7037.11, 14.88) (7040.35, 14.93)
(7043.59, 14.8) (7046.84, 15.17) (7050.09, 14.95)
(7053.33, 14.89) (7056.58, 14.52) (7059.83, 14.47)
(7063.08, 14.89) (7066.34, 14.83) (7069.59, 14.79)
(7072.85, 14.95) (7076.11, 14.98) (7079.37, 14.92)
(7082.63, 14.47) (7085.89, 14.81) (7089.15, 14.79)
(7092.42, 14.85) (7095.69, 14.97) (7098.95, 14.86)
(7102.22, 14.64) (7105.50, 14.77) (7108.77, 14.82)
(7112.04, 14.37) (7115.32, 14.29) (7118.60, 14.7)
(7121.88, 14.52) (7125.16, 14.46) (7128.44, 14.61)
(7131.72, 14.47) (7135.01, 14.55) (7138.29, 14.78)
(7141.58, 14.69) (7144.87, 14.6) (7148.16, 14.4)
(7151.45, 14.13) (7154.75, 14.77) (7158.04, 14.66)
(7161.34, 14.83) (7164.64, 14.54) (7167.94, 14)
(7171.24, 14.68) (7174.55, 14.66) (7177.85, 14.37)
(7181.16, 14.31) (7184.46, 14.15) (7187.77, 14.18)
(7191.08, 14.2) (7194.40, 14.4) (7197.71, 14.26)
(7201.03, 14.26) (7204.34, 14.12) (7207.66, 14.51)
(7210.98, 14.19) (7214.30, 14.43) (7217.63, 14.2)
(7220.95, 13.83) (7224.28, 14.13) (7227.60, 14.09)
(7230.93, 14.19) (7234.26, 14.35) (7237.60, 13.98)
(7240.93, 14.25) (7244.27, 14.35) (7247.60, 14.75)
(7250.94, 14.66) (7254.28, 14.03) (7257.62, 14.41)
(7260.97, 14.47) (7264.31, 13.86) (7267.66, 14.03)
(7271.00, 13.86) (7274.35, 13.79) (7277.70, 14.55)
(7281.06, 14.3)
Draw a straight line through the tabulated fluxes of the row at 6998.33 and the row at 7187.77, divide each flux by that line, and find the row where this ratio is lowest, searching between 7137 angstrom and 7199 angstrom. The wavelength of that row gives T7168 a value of 7167.94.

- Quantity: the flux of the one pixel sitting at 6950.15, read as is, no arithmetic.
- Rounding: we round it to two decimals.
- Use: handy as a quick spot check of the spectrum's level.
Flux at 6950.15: 15.40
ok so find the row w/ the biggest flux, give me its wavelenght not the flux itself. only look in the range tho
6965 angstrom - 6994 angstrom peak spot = 6966.17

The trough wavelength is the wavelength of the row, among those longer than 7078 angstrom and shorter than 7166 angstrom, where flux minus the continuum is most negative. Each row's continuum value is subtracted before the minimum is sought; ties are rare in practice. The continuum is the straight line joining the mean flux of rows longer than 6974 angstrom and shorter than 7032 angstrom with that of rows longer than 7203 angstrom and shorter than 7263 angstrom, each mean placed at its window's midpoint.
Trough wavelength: 7151.45 angstrom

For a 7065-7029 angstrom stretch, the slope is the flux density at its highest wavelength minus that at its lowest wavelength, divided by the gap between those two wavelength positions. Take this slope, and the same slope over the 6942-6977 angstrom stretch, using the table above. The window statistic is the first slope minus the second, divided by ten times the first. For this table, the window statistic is -0.06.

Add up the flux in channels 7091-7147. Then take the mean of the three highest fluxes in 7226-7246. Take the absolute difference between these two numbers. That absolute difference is 235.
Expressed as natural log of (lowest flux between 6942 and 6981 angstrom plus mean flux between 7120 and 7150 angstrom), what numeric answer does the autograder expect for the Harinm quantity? 3.37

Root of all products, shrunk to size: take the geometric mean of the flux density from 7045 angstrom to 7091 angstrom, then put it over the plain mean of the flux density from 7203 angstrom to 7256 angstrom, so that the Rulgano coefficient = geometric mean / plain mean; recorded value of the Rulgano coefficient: 1.04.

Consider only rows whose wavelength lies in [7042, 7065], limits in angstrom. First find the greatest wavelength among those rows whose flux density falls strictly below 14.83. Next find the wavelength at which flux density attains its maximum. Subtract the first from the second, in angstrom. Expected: -13.0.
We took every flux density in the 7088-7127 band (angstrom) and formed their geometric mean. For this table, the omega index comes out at 14.67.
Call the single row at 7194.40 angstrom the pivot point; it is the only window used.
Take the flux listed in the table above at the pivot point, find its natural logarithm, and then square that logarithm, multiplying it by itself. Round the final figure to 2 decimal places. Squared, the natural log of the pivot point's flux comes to 7.11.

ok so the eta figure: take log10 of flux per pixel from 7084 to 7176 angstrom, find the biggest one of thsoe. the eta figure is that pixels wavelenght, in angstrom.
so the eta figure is 7095.69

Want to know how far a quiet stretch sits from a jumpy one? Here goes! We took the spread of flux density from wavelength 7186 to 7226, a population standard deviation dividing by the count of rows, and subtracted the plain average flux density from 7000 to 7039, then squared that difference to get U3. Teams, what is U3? 213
